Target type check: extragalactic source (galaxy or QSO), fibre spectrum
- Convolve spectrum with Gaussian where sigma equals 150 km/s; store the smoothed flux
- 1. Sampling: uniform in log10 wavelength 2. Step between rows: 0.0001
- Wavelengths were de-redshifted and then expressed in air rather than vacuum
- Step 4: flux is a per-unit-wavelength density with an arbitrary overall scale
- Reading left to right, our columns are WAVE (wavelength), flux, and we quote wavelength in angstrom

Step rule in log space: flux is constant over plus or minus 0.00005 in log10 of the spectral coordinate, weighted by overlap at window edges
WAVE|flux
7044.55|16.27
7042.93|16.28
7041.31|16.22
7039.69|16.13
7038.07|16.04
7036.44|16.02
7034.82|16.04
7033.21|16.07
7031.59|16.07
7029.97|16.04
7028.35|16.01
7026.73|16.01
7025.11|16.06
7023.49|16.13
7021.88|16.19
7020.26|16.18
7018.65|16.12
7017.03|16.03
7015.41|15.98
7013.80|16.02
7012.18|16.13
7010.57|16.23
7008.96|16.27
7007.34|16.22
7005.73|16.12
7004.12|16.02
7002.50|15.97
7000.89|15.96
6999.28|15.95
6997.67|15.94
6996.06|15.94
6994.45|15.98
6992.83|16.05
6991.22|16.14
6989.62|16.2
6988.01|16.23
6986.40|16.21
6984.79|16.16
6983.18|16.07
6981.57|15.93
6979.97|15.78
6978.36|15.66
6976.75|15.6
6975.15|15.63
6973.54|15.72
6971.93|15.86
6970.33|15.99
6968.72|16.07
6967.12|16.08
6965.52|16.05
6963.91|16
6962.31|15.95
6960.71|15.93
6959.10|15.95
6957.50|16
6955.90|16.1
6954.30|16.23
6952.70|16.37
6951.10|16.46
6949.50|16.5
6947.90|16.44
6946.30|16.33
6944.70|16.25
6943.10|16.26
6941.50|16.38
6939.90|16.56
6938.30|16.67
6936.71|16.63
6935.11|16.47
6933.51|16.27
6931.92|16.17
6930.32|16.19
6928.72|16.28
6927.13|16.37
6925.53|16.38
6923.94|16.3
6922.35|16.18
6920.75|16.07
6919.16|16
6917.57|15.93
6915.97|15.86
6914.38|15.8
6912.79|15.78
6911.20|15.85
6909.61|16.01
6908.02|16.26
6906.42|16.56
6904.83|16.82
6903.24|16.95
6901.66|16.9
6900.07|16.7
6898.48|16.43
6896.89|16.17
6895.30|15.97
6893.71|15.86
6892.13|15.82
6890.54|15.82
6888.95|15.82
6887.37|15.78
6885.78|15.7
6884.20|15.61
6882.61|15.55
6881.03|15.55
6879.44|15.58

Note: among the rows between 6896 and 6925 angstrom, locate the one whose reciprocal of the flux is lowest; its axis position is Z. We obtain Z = 6903.24 angstrom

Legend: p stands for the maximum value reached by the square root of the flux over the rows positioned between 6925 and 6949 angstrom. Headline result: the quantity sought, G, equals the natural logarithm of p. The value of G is 1.41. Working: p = 4.08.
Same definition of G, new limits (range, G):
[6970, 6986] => 1.39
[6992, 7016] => 1.39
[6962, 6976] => 1.39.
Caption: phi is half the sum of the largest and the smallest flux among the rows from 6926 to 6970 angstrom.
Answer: 16.3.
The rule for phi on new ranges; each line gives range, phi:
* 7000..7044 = 16.1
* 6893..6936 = 16.4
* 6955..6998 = 15.9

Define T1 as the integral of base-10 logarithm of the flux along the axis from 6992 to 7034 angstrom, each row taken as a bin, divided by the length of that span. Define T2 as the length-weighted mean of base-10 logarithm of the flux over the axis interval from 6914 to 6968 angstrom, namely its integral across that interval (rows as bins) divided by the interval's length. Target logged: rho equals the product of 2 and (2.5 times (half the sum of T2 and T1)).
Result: 6.039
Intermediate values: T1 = 1.21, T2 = 1.21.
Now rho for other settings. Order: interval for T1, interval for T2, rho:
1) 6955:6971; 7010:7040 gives 6.027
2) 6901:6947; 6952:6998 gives 6.039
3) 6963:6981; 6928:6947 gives 6.035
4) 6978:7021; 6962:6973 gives 6.025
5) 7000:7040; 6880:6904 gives 6.028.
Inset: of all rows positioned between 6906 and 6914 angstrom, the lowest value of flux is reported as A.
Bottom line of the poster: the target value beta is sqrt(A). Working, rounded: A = 15.78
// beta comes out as 3.972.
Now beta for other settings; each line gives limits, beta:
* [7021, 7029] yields 4.001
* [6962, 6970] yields 3.994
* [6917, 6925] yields 3.991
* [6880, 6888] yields 3.943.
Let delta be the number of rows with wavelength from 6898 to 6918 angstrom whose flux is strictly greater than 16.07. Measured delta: 7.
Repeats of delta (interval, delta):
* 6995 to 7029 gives 9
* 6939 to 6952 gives 8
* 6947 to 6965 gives 6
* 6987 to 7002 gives 3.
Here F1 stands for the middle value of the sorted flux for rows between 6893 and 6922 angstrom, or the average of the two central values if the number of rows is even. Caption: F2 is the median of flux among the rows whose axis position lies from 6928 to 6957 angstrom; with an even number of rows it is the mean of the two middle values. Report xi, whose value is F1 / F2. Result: 0.98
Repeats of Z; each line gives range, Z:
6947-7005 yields 6949.50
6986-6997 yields 6988.01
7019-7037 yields 7021.88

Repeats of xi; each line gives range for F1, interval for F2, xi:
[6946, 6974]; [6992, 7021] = 1.00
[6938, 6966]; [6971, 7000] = 1.02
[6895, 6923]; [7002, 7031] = 1.00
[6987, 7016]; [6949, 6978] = 1.00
